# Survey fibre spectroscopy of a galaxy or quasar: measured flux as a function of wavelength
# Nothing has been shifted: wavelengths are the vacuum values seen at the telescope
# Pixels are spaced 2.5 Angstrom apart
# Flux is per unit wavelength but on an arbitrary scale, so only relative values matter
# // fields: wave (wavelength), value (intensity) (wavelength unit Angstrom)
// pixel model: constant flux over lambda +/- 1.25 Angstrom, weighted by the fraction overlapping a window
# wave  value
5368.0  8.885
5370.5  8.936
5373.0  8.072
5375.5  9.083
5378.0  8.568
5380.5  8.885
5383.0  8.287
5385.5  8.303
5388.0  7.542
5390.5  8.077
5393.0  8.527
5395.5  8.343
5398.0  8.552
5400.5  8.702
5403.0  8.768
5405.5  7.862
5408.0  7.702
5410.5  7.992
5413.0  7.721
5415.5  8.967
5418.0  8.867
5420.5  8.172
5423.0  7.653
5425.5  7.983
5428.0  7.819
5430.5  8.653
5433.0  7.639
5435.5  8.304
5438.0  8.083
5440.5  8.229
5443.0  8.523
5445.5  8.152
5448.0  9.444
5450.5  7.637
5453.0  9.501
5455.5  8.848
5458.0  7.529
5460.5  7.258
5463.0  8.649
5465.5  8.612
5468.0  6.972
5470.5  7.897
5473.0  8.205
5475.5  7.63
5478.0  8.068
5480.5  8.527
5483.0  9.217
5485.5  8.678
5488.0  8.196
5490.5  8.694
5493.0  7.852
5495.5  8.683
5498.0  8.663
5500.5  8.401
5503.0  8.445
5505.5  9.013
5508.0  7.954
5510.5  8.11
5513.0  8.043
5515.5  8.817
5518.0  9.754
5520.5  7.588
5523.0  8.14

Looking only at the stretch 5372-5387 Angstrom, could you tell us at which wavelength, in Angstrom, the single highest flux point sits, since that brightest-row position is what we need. 5375.5 Angstrom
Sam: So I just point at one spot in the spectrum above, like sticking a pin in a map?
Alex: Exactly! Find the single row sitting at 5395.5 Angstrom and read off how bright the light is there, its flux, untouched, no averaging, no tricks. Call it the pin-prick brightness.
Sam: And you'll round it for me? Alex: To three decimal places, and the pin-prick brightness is 8.343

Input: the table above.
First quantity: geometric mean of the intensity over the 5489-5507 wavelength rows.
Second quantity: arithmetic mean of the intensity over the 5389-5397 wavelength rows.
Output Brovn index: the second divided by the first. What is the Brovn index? 0.97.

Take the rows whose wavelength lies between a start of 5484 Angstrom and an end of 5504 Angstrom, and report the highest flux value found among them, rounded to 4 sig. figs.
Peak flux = 8.694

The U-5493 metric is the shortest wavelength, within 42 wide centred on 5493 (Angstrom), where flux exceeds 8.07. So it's 5473.0 Angstrom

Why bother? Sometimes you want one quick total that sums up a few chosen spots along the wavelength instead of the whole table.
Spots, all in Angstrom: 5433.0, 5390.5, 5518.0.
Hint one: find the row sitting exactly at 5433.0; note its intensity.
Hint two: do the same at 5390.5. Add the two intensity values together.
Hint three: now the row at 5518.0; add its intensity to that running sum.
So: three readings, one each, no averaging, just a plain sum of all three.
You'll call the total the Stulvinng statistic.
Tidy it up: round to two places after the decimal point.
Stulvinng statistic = 25.47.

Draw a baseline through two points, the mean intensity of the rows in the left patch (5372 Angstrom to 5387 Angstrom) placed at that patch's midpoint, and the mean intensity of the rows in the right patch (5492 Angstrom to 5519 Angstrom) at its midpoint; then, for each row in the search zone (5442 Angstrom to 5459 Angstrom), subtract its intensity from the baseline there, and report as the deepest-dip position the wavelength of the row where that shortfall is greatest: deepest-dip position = 5458.0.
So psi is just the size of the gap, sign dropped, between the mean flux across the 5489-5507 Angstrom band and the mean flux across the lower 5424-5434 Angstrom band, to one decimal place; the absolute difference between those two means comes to 0.5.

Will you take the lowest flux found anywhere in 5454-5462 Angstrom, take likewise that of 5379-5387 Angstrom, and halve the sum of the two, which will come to 7.8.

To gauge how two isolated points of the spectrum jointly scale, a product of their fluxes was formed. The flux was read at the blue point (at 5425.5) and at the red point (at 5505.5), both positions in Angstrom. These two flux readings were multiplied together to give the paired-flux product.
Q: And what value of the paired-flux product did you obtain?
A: 72.0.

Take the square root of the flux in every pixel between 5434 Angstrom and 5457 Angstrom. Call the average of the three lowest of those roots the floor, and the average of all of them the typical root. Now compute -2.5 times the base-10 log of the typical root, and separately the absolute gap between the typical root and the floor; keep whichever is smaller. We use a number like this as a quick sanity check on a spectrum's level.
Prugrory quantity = -1.16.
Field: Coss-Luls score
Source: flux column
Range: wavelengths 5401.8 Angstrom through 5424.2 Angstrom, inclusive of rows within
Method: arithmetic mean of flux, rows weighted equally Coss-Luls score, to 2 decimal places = 8.19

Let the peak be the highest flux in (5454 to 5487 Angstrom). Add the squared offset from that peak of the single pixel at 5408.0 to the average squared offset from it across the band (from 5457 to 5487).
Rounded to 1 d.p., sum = 3.9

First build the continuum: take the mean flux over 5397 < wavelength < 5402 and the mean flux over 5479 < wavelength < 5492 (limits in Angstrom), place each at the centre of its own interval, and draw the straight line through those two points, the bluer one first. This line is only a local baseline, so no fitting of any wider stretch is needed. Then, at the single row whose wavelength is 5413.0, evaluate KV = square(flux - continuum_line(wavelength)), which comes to 0.8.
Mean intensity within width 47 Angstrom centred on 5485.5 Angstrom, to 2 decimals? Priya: 8.33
